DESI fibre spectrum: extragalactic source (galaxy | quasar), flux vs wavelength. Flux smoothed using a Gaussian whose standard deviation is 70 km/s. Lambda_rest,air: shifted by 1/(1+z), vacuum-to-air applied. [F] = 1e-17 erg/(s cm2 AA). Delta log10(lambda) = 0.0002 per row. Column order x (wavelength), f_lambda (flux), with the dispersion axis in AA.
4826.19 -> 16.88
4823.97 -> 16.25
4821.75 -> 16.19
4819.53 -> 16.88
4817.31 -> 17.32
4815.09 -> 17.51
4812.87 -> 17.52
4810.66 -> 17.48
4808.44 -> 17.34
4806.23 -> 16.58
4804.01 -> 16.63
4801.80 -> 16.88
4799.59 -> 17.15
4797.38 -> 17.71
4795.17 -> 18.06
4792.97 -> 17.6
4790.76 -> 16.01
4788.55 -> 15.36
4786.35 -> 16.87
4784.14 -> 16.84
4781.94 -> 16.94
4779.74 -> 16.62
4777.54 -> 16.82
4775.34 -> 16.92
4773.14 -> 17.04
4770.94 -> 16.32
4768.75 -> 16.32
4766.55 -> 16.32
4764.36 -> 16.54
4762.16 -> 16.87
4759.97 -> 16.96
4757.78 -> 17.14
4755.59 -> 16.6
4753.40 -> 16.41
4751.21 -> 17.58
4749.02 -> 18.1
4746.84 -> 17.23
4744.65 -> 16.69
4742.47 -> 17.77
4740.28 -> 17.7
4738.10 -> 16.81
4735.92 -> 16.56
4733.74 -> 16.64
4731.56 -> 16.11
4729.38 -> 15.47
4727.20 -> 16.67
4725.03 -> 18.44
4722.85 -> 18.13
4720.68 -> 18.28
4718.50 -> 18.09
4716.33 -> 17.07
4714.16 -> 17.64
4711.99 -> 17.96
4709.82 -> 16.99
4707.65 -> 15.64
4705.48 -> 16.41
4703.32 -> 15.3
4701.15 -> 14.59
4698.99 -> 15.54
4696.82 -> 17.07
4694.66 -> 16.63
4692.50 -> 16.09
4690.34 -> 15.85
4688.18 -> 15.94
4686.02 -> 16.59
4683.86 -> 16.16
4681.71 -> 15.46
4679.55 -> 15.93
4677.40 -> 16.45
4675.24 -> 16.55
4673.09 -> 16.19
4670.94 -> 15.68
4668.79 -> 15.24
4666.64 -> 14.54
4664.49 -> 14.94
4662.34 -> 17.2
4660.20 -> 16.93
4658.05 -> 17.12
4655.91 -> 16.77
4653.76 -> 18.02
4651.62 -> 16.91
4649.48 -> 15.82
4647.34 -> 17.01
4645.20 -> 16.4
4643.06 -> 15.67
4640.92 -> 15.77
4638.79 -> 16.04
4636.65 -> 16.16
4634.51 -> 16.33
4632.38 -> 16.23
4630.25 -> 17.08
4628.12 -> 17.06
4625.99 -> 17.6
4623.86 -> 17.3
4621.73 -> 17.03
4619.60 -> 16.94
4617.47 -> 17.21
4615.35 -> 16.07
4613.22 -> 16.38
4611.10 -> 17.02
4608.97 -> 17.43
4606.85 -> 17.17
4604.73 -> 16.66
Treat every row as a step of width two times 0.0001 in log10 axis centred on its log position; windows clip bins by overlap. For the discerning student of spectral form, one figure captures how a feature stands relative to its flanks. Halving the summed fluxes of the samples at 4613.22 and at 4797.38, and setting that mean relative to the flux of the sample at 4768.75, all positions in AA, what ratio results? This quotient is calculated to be 1.04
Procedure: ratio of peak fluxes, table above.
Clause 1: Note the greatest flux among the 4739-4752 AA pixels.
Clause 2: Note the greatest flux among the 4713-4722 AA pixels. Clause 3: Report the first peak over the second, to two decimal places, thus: 0.99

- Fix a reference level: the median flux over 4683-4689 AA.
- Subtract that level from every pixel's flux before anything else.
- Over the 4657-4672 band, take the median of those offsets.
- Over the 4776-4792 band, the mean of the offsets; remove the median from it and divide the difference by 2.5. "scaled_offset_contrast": 0.33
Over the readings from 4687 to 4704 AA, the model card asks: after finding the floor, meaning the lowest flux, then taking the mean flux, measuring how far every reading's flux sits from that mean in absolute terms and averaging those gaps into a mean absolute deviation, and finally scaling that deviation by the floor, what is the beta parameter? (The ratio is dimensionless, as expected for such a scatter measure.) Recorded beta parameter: 0.038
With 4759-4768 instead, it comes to 0.015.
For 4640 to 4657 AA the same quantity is 0.040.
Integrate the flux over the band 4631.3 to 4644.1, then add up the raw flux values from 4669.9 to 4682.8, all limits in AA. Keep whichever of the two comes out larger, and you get 205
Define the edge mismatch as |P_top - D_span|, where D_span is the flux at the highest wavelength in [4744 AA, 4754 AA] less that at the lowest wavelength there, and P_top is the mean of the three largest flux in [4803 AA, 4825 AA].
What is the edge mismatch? 17.8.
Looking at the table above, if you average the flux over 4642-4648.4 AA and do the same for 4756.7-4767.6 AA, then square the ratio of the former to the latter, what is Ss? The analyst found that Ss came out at 0.95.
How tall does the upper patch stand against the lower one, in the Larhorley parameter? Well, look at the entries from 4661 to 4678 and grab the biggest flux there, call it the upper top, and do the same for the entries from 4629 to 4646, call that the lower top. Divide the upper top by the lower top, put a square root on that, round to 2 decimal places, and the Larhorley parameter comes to 1.00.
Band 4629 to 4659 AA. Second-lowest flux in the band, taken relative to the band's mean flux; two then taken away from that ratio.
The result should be -1.05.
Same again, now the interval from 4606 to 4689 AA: -1.09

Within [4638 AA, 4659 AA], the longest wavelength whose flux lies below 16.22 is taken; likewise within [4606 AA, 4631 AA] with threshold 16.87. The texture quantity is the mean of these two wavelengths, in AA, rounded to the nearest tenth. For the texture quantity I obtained 4632.4 AA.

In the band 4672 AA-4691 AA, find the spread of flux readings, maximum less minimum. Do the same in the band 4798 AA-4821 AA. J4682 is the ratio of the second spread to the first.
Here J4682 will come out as 0.83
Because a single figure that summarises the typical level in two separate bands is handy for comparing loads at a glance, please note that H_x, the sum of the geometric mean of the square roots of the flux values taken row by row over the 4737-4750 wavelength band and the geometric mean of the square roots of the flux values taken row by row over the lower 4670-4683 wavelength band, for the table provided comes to 8.17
